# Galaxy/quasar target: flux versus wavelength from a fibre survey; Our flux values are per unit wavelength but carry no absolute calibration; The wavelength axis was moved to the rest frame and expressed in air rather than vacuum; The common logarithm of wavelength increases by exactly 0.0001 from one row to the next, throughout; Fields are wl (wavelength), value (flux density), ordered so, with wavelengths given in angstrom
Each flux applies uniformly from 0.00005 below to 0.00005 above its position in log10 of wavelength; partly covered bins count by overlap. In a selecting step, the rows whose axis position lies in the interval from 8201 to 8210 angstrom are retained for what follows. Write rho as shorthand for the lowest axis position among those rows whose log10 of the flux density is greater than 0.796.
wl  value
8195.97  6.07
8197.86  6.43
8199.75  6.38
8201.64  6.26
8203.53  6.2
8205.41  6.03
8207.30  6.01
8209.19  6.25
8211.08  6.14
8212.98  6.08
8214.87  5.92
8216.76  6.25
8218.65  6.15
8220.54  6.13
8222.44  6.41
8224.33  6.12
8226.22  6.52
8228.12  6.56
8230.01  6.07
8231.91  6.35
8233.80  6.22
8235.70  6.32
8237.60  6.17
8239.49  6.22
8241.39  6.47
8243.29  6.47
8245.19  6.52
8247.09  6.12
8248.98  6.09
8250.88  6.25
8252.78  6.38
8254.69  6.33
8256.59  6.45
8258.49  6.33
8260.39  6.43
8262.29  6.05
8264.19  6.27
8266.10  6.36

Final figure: 8201.64 angstrom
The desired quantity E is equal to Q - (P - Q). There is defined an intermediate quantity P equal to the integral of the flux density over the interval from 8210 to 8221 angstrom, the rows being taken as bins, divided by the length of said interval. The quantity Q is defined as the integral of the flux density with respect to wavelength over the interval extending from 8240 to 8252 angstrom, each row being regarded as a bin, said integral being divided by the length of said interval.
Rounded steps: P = 6.11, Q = 6.32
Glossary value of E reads 6.5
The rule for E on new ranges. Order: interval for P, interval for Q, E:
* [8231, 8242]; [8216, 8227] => 6.2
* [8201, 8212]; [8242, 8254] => 6.5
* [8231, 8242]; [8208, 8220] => 6.0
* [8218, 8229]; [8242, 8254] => 6.3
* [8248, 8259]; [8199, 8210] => 6.1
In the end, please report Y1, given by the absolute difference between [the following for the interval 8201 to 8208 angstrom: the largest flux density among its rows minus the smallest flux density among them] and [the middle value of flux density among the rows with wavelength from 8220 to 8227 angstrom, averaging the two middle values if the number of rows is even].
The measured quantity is 6.02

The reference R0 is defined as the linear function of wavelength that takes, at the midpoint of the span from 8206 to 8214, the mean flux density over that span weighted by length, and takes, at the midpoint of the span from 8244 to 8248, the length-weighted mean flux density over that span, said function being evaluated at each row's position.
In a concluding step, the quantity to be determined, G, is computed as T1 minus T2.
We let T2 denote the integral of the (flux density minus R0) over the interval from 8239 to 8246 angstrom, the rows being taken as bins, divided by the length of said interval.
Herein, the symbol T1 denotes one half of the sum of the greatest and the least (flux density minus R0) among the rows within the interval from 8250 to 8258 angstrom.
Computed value -0.15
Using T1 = -0.02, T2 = 0.13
